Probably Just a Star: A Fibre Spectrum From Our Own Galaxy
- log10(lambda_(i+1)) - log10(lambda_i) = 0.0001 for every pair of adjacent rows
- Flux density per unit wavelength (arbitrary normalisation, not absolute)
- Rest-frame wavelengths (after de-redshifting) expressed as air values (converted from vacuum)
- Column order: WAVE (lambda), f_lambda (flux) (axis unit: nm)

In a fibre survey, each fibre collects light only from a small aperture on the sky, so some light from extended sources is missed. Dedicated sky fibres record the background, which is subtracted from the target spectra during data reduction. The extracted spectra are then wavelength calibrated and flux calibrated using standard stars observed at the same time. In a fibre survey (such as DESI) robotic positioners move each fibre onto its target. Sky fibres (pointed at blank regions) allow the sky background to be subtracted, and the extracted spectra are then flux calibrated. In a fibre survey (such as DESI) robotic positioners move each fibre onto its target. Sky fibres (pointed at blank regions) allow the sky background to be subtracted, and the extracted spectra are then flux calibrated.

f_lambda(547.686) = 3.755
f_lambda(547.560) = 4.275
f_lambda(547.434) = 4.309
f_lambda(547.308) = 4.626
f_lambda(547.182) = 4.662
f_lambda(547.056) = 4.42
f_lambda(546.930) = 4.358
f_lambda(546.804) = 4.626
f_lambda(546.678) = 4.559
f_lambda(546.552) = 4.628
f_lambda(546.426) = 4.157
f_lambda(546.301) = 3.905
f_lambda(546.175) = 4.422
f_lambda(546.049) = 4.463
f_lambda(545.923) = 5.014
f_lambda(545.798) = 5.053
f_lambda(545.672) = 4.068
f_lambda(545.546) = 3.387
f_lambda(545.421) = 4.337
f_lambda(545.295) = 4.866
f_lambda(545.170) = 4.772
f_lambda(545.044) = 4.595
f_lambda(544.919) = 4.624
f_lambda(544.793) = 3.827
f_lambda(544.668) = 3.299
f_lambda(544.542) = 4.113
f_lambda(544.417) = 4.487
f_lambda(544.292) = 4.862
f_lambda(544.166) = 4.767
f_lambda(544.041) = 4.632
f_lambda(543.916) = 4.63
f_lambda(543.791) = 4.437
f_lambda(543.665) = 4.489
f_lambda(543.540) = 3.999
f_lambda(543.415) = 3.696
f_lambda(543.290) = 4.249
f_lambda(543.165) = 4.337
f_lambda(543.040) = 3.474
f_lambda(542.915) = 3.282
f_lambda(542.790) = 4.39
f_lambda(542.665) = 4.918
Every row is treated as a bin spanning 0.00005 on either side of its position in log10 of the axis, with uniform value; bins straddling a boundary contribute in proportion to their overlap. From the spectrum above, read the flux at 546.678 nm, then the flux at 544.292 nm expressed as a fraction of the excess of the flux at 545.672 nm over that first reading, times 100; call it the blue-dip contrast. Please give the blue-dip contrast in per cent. -990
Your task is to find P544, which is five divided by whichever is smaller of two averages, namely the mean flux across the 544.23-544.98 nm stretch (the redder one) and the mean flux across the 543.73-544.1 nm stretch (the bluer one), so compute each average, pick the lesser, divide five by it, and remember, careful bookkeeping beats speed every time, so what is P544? 1.19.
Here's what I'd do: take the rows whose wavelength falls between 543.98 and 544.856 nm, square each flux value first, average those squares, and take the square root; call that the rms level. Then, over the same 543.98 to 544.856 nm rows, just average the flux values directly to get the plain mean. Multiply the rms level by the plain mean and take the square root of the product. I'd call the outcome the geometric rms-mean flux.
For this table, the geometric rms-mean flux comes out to 4.30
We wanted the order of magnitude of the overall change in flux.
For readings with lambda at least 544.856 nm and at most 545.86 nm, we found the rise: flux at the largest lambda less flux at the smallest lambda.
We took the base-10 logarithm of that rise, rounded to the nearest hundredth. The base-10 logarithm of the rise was -0.37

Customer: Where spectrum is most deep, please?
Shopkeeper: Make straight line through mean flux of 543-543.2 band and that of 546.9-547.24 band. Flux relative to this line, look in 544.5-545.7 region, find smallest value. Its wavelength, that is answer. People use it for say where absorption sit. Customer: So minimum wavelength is 545.546 nm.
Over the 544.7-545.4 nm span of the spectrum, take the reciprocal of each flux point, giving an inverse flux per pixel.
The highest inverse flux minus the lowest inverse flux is 0.06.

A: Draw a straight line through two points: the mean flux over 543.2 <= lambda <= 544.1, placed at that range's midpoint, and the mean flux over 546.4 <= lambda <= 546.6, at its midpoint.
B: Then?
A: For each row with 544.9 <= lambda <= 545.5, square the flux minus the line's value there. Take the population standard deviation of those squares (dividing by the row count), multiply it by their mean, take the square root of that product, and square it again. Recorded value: 0.01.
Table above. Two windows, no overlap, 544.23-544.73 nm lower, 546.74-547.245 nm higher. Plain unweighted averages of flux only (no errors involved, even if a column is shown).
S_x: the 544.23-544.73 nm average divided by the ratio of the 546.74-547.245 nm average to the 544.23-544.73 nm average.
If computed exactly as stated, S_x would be 3.9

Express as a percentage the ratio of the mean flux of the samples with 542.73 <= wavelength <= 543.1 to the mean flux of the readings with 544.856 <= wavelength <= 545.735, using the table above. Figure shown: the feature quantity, 85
